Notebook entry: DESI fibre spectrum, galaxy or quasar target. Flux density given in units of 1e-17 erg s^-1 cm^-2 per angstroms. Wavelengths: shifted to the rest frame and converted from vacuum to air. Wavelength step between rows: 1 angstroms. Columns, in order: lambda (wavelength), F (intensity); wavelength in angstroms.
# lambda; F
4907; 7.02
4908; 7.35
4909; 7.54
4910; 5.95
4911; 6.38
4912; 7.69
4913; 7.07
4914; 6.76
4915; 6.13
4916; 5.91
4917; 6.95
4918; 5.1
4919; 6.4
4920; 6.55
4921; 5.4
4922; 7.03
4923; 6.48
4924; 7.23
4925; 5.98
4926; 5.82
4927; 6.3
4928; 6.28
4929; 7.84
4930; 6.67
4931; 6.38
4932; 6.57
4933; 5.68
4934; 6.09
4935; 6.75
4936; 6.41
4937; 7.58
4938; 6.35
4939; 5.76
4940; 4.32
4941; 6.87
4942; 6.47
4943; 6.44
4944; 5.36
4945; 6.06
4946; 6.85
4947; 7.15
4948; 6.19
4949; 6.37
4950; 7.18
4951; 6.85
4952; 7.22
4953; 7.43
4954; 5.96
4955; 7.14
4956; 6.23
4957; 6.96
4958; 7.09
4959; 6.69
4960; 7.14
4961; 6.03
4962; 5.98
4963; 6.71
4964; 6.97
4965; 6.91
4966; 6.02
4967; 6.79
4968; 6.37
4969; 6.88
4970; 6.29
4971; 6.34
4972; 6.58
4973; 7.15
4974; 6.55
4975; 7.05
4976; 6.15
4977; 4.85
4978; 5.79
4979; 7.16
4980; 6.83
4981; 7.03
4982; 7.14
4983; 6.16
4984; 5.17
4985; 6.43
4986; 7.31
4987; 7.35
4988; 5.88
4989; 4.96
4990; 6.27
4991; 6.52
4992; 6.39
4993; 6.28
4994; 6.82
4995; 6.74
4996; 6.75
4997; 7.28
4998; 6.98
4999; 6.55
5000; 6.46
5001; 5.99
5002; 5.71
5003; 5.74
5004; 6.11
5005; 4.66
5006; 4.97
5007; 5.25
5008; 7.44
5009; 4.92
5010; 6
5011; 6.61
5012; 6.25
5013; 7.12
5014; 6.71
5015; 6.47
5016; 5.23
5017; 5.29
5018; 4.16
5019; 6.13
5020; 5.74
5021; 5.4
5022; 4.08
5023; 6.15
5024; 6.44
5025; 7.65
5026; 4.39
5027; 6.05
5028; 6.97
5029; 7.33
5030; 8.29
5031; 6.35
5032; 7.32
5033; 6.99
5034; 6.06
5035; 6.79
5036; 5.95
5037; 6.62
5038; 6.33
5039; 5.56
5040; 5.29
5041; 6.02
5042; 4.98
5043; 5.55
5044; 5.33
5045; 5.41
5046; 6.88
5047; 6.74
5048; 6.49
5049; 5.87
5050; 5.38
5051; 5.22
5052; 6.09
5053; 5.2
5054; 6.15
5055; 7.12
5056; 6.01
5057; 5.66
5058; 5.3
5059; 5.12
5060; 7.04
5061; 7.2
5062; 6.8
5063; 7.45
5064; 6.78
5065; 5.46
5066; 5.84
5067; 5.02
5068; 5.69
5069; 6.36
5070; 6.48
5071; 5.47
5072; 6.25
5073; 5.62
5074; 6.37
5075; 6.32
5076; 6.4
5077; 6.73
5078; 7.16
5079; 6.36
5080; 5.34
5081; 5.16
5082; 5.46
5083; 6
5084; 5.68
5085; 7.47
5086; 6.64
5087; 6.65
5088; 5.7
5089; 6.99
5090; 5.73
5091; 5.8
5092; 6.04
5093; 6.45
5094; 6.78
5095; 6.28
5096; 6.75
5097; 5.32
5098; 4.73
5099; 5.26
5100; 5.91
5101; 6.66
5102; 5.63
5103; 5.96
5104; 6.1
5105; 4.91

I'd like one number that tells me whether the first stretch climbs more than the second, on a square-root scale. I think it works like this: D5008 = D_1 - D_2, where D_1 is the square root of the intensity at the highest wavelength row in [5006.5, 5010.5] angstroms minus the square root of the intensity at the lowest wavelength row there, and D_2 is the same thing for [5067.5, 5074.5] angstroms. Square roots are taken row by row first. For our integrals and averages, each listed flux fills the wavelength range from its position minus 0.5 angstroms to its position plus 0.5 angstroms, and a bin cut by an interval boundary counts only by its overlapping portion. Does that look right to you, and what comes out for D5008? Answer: 0.0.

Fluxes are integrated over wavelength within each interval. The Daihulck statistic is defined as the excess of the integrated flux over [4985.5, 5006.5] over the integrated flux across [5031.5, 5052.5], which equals 5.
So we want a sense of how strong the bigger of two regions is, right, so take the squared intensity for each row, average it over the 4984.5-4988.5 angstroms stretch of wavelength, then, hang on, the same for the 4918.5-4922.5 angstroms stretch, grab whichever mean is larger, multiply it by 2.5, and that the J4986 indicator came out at 115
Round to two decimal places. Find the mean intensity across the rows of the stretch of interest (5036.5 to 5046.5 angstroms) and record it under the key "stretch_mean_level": 5.80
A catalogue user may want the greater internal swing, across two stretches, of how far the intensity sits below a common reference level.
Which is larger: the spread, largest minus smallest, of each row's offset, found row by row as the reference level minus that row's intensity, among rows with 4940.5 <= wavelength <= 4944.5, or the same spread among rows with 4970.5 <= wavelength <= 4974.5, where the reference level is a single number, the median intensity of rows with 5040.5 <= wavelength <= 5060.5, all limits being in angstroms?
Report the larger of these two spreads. 1.5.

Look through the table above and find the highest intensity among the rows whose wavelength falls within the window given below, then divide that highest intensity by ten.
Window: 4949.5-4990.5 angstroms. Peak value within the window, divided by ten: 0.743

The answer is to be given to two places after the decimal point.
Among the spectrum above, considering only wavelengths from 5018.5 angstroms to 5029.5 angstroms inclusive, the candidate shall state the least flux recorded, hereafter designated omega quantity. 4.08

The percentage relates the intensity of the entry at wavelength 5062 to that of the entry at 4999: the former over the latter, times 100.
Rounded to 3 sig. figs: 104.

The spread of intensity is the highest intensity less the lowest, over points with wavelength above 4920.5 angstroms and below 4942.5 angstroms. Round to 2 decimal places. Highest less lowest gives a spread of 3.52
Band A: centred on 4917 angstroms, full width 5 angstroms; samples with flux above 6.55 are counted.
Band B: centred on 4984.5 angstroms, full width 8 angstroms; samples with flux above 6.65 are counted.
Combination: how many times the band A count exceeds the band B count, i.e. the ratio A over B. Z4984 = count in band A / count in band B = 0.25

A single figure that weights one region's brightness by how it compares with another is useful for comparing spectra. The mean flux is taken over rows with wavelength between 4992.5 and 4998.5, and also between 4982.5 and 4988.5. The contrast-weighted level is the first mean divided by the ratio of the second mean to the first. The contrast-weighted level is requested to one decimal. 7.3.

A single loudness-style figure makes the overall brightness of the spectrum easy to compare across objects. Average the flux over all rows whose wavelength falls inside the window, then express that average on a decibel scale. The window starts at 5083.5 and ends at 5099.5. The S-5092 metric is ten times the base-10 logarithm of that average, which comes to 7.88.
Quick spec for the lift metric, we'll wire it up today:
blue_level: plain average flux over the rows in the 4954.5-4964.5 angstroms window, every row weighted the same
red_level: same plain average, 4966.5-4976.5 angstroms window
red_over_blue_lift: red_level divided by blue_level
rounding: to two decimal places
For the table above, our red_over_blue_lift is 0.99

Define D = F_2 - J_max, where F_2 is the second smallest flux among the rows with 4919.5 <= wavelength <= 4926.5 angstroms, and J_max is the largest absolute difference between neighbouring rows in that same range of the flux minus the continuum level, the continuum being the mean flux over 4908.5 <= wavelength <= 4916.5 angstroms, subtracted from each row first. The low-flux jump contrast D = 4.2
